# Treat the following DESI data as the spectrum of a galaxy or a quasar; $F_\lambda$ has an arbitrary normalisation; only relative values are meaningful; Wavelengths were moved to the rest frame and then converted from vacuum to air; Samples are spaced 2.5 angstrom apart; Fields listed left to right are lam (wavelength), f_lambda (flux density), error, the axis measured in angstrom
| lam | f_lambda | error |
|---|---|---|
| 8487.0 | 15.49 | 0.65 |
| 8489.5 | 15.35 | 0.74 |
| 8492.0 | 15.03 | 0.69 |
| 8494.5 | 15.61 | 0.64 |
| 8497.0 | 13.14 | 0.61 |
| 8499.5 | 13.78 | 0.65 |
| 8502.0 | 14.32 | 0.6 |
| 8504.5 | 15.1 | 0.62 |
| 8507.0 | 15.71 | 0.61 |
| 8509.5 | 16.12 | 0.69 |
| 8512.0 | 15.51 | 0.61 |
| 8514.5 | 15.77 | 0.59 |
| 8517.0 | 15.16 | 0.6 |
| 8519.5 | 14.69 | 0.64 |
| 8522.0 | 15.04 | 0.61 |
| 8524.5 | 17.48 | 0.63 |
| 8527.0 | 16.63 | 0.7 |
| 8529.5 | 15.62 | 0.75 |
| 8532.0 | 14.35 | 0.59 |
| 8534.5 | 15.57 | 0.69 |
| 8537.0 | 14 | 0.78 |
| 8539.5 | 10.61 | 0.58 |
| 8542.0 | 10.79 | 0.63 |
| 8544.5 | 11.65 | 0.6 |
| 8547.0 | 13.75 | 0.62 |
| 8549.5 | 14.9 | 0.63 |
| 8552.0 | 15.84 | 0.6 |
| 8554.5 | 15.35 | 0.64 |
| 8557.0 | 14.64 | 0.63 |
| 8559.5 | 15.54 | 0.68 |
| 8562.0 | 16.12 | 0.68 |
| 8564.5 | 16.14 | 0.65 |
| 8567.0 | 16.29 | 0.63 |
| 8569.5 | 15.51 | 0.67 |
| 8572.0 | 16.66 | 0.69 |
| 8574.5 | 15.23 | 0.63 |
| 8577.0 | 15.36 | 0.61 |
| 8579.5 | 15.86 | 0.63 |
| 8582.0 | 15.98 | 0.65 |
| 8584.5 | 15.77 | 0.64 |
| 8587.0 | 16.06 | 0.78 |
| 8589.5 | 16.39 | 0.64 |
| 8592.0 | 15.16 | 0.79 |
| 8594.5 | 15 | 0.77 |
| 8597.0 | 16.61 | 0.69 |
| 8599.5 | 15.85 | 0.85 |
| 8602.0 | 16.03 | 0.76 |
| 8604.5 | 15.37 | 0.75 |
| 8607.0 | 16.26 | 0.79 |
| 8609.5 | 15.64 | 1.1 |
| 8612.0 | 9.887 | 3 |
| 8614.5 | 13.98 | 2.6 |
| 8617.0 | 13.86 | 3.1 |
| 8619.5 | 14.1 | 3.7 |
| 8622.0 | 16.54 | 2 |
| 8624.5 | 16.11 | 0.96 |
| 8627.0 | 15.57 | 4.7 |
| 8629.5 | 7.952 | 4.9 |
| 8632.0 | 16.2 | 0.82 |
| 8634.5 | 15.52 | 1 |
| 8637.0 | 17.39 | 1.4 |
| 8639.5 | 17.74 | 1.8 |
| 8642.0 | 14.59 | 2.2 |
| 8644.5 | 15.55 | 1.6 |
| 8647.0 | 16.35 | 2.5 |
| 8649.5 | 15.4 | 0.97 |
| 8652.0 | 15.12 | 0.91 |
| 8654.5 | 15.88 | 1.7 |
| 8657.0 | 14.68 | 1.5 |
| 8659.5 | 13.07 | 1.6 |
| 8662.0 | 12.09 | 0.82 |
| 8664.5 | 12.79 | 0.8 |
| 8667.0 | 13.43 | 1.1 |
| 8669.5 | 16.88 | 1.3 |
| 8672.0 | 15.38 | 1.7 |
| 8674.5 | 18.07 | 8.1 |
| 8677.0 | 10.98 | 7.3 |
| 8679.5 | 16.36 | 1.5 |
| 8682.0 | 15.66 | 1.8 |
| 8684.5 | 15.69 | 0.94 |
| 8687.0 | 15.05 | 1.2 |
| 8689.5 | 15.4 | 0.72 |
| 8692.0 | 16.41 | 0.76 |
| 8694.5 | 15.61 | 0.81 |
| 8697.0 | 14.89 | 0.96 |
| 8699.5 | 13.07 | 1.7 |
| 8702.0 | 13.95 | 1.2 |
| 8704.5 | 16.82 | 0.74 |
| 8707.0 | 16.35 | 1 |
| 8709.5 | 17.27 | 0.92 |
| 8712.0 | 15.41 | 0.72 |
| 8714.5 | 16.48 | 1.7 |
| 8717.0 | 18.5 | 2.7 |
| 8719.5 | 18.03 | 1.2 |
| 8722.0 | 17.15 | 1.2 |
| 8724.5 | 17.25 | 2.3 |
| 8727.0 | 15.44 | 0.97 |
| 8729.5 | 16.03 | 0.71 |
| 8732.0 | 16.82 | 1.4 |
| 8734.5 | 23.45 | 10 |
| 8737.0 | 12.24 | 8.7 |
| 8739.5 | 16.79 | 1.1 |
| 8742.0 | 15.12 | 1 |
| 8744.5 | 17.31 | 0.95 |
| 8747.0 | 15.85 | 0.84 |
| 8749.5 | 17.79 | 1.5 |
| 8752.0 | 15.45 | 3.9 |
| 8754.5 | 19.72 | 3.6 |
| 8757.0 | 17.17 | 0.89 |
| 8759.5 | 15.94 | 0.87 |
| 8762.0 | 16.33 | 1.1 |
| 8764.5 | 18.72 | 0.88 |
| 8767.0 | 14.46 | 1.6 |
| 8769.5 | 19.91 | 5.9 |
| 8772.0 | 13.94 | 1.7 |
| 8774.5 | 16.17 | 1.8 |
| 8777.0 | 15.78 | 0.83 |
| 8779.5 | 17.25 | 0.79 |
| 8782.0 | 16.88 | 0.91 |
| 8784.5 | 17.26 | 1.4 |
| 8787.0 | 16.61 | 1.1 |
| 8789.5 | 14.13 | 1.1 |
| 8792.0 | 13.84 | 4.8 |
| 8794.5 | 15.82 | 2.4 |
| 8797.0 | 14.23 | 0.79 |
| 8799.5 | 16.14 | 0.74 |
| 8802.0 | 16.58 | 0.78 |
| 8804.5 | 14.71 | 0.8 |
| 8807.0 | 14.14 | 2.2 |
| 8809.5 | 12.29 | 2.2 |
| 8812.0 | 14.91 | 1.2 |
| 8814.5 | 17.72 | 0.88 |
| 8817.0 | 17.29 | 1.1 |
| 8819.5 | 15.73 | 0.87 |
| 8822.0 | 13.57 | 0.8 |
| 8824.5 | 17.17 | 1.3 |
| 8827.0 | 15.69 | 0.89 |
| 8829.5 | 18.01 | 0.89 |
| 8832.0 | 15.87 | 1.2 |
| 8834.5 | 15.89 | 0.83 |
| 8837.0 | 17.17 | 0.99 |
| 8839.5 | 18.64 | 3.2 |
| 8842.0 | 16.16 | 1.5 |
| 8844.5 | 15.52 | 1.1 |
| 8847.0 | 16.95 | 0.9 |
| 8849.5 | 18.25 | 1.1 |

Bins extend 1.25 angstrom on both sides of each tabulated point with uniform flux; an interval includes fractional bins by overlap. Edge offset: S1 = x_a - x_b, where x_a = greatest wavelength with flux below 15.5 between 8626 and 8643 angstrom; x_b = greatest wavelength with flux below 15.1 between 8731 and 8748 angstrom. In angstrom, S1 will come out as -95.0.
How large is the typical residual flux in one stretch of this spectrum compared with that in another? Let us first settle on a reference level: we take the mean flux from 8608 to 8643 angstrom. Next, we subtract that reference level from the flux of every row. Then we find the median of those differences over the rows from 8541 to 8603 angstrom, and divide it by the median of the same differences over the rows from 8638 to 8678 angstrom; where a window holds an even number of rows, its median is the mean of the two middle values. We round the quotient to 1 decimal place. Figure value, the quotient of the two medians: 1.9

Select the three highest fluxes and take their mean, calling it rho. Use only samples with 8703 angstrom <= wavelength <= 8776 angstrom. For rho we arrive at 21.0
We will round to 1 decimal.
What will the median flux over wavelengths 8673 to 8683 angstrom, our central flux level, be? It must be 16.0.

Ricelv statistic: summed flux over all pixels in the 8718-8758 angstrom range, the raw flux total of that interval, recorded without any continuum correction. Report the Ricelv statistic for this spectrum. 272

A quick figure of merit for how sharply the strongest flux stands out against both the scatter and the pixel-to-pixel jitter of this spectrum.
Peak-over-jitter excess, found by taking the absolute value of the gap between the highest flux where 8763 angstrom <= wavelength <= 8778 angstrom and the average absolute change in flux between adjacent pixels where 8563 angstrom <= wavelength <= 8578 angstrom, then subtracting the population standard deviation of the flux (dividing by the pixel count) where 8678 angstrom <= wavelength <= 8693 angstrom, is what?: 18.7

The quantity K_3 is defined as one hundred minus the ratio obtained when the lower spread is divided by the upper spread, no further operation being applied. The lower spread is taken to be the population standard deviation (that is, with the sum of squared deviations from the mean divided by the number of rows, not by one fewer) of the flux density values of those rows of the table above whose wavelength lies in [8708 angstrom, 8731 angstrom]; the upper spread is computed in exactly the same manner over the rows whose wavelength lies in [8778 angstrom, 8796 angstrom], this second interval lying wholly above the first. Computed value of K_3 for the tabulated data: 99.2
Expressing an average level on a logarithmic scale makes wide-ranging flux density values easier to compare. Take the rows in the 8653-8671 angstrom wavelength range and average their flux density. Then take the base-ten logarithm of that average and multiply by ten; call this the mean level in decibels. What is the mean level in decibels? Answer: 11.5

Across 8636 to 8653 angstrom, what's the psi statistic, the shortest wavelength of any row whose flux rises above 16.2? 8637.0 angstrom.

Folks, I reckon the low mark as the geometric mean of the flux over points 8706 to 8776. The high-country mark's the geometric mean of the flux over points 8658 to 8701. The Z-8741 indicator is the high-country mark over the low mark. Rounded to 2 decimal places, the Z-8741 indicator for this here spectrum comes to 0.88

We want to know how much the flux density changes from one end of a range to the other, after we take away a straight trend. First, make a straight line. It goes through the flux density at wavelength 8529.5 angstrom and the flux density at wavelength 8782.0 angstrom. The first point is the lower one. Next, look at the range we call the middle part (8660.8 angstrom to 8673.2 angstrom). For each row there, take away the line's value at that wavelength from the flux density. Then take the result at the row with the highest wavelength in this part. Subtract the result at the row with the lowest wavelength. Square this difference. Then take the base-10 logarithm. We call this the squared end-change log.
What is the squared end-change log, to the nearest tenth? 1.0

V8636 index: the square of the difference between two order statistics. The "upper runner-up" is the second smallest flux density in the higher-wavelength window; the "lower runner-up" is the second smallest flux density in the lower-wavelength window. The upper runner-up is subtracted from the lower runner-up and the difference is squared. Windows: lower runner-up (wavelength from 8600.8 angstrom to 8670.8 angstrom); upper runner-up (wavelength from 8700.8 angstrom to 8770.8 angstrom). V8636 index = 17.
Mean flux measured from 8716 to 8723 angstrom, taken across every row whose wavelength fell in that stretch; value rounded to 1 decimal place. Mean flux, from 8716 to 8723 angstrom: 17.9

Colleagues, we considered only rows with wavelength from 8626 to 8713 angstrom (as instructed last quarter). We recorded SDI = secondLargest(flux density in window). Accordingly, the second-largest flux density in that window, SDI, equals 17.74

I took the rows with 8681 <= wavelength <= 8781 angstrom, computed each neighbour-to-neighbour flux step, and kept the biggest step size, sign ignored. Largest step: 11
